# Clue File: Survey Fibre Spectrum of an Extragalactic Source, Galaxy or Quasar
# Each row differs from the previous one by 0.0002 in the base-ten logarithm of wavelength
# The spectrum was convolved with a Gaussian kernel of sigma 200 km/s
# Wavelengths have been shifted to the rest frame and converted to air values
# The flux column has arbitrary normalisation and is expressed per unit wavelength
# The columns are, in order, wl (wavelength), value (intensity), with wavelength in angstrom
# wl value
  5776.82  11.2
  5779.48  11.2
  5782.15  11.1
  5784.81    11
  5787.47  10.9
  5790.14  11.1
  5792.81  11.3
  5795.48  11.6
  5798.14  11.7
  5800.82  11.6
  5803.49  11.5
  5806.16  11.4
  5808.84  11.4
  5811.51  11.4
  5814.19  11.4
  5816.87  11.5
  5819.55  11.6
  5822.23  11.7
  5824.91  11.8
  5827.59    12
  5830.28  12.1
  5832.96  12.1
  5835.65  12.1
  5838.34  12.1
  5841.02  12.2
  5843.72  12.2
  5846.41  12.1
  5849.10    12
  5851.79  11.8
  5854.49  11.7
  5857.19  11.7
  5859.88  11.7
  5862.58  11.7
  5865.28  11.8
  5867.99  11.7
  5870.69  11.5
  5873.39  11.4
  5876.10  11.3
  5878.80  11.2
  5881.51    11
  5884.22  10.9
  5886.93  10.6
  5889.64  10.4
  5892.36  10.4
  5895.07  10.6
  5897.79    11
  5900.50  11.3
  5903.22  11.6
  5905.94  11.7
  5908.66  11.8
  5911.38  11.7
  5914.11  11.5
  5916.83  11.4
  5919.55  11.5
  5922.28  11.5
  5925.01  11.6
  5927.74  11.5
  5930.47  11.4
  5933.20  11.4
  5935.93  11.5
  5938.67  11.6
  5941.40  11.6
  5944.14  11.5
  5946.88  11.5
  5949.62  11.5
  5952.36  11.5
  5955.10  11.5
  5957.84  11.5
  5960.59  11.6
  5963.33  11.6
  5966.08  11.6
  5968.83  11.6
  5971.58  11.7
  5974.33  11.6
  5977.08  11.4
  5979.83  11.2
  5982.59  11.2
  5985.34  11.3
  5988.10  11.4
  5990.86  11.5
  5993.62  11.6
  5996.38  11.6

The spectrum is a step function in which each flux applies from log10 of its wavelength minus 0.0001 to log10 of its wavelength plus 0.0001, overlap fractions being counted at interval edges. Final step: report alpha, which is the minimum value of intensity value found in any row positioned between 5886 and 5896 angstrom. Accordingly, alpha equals 10.4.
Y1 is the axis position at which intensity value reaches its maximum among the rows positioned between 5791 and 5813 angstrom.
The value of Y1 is 5798.14 angstrom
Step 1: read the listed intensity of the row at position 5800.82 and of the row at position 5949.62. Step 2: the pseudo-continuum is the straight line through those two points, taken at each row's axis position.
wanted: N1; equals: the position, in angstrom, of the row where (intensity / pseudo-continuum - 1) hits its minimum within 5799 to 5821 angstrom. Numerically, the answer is 5806.16 angstrom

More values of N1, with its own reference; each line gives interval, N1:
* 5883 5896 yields 5889.64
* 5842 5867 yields 5854.49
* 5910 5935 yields 5916.83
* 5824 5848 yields 5824.91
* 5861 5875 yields 5873.39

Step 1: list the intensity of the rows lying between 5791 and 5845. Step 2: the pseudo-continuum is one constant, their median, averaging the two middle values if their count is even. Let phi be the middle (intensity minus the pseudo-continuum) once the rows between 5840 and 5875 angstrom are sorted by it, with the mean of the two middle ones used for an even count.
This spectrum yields 0.05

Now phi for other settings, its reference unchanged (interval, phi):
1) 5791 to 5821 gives -0.15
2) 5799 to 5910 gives -0.05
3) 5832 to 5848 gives 0.45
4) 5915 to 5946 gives -0.15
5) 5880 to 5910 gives -0.65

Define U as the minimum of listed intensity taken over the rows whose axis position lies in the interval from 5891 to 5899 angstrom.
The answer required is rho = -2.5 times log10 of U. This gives -2.54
